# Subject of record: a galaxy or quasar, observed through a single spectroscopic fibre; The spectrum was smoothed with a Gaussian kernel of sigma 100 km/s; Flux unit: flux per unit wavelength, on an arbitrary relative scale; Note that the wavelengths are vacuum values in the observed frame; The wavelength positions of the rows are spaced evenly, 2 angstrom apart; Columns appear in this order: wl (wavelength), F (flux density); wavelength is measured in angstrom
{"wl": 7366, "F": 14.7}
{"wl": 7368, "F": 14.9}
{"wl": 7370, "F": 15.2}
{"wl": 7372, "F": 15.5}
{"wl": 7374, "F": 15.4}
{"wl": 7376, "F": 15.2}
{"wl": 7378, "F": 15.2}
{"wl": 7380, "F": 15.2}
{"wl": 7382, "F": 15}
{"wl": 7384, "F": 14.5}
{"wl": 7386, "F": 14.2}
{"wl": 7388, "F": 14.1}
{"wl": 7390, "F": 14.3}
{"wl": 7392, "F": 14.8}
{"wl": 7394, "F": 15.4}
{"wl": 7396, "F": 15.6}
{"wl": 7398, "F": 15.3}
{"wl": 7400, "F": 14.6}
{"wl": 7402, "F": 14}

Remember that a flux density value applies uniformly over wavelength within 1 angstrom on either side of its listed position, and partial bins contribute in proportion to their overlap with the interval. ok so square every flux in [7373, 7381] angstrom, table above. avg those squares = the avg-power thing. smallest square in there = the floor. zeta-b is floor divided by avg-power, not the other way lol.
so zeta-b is 0.99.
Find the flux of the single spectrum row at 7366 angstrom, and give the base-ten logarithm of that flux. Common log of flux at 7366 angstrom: 1.17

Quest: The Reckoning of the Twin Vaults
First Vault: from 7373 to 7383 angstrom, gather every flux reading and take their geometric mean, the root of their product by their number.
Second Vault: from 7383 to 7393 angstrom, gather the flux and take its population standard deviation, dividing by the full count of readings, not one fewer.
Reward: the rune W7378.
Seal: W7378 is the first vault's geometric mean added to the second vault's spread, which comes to 15.4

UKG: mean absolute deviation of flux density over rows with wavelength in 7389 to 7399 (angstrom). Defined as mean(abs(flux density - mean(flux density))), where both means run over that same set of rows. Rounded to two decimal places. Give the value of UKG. 0.42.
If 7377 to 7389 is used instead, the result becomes 0.43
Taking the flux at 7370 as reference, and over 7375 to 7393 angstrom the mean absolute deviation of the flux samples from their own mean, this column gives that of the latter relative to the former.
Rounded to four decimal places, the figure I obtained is 0.0262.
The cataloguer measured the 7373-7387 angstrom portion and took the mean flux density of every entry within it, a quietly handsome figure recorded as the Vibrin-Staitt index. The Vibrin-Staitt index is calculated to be 15.0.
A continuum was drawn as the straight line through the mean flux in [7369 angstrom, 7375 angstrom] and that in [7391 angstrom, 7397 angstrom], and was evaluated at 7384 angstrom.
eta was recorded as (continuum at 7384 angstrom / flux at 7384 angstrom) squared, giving 1.115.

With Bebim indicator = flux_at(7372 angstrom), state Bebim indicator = 15.5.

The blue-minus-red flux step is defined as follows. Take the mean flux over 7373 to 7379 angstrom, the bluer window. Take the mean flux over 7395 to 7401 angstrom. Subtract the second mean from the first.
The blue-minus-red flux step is 0.1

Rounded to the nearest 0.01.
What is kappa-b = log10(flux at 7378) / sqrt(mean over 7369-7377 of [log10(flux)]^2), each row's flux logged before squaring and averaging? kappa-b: 1.00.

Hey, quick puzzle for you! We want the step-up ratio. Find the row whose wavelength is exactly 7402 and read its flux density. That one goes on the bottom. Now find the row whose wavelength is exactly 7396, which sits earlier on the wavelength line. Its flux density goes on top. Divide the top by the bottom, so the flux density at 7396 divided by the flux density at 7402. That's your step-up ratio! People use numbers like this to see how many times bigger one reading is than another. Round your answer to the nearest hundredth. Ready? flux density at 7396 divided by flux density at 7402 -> 1.11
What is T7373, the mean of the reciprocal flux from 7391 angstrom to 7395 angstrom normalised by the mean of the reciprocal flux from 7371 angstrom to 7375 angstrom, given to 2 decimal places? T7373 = 1.02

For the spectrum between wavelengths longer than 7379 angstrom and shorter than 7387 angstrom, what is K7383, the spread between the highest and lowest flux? 1.0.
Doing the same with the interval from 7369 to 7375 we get 0.3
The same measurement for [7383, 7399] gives 1.5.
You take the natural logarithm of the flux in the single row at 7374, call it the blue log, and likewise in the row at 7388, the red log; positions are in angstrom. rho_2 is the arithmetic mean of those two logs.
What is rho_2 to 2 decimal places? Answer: 2.69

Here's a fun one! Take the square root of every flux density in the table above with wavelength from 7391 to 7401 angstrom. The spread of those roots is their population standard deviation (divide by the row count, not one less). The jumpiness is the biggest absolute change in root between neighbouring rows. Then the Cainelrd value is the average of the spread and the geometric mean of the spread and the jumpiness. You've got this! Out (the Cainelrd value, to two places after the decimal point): 0.06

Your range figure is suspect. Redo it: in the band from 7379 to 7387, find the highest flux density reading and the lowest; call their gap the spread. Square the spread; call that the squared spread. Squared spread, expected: 1.0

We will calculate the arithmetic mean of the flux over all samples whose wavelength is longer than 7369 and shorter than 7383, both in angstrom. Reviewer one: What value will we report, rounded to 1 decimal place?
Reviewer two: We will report 15.2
